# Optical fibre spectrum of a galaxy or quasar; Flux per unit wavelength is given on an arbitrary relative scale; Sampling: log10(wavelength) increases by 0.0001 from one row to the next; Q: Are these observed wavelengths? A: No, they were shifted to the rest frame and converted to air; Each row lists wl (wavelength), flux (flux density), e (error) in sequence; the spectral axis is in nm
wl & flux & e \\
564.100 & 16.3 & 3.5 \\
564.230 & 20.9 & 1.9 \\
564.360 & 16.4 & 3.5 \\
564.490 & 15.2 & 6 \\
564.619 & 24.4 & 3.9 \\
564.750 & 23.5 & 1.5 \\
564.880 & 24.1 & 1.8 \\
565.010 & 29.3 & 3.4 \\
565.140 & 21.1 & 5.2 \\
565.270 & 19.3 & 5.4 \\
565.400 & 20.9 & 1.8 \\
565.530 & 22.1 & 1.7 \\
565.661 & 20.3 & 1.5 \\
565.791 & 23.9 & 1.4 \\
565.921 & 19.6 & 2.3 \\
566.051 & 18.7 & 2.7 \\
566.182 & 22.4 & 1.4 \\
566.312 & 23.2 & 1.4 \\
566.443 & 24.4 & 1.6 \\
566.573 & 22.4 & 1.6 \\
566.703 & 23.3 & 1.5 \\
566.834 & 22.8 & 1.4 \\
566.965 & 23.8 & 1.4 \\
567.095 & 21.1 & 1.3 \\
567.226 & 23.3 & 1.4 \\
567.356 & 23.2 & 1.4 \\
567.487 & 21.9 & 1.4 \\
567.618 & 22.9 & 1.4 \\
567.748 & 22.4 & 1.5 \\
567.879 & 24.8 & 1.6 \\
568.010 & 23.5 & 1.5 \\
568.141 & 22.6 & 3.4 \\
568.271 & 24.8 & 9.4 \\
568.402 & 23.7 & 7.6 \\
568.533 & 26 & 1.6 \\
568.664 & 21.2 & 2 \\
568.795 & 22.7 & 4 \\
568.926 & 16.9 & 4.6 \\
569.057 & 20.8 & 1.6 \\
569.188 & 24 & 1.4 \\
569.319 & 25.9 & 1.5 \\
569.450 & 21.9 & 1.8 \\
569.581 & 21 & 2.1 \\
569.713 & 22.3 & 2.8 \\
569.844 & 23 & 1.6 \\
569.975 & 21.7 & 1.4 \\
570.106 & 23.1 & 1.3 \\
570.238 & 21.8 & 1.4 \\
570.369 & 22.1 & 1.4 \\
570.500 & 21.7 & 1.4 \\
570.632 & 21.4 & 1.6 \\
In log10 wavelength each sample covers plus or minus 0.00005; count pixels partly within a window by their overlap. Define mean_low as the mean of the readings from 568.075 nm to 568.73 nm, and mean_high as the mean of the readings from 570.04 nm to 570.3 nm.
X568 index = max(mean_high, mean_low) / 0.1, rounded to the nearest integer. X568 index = 237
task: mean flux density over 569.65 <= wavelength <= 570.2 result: 22.5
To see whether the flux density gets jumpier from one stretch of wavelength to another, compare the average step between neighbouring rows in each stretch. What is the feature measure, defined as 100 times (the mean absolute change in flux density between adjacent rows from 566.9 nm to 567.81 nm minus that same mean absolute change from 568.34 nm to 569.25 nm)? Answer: -228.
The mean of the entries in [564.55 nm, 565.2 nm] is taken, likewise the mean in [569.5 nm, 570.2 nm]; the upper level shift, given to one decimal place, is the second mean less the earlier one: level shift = -2.3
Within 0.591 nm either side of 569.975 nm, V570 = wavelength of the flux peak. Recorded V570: 570.106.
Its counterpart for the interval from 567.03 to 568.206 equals 567.879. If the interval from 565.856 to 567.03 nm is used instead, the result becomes 566.443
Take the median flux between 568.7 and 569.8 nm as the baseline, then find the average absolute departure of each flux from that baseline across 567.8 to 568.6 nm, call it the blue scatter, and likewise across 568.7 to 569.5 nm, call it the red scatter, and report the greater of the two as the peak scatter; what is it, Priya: 2.2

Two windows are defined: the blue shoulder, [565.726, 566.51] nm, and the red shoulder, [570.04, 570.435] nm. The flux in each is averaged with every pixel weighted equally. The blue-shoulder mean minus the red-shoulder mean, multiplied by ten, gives -3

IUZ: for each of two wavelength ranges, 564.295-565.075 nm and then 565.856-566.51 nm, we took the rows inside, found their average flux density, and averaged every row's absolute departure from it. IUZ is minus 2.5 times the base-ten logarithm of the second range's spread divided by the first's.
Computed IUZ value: 0.8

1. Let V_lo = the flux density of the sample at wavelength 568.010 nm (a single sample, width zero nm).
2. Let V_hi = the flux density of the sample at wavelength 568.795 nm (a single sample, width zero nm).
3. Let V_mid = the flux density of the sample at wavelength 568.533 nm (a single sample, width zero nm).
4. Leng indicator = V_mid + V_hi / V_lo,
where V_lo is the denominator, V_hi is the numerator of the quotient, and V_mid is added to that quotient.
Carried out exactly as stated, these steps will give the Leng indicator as 27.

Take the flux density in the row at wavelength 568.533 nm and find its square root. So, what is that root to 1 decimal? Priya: 5.1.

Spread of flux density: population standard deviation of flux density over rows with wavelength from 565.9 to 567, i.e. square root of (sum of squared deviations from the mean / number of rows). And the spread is 1.79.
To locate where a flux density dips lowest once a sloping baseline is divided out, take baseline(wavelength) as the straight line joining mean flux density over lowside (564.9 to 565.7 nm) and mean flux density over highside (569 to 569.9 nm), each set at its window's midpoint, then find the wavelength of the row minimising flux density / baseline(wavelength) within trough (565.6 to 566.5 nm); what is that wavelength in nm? 566.051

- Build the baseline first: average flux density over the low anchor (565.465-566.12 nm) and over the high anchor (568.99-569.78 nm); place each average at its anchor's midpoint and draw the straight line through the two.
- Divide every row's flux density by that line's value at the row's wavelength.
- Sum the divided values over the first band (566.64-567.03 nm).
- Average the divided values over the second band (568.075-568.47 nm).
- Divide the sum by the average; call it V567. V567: 3.0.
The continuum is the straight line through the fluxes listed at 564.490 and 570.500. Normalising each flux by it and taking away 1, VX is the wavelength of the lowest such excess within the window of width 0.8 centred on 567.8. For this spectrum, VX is 568.141 nm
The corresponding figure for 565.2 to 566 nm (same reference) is 565.921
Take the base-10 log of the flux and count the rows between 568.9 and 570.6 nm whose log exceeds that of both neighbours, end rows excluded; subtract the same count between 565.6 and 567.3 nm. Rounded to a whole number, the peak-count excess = 0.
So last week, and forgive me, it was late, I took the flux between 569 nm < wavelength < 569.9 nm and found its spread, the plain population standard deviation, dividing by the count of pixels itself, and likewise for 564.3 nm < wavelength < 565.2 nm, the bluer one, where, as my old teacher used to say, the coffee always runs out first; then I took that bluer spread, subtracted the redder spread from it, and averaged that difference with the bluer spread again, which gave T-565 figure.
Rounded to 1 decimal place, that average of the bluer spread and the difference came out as 3.7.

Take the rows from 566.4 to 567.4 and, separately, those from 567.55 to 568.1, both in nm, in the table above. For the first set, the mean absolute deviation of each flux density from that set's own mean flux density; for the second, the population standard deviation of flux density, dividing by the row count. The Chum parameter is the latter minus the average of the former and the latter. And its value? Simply 0.1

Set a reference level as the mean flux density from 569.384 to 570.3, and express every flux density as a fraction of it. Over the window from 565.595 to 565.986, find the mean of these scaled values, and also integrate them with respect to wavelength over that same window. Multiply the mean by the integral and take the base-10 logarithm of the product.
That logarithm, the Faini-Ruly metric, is -0.44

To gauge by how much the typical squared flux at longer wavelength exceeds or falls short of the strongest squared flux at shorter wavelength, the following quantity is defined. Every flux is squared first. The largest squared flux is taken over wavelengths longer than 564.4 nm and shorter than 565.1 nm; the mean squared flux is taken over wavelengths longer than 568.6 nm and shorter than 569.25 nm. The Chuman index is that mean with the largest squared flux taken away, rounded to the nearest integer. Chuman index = -407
